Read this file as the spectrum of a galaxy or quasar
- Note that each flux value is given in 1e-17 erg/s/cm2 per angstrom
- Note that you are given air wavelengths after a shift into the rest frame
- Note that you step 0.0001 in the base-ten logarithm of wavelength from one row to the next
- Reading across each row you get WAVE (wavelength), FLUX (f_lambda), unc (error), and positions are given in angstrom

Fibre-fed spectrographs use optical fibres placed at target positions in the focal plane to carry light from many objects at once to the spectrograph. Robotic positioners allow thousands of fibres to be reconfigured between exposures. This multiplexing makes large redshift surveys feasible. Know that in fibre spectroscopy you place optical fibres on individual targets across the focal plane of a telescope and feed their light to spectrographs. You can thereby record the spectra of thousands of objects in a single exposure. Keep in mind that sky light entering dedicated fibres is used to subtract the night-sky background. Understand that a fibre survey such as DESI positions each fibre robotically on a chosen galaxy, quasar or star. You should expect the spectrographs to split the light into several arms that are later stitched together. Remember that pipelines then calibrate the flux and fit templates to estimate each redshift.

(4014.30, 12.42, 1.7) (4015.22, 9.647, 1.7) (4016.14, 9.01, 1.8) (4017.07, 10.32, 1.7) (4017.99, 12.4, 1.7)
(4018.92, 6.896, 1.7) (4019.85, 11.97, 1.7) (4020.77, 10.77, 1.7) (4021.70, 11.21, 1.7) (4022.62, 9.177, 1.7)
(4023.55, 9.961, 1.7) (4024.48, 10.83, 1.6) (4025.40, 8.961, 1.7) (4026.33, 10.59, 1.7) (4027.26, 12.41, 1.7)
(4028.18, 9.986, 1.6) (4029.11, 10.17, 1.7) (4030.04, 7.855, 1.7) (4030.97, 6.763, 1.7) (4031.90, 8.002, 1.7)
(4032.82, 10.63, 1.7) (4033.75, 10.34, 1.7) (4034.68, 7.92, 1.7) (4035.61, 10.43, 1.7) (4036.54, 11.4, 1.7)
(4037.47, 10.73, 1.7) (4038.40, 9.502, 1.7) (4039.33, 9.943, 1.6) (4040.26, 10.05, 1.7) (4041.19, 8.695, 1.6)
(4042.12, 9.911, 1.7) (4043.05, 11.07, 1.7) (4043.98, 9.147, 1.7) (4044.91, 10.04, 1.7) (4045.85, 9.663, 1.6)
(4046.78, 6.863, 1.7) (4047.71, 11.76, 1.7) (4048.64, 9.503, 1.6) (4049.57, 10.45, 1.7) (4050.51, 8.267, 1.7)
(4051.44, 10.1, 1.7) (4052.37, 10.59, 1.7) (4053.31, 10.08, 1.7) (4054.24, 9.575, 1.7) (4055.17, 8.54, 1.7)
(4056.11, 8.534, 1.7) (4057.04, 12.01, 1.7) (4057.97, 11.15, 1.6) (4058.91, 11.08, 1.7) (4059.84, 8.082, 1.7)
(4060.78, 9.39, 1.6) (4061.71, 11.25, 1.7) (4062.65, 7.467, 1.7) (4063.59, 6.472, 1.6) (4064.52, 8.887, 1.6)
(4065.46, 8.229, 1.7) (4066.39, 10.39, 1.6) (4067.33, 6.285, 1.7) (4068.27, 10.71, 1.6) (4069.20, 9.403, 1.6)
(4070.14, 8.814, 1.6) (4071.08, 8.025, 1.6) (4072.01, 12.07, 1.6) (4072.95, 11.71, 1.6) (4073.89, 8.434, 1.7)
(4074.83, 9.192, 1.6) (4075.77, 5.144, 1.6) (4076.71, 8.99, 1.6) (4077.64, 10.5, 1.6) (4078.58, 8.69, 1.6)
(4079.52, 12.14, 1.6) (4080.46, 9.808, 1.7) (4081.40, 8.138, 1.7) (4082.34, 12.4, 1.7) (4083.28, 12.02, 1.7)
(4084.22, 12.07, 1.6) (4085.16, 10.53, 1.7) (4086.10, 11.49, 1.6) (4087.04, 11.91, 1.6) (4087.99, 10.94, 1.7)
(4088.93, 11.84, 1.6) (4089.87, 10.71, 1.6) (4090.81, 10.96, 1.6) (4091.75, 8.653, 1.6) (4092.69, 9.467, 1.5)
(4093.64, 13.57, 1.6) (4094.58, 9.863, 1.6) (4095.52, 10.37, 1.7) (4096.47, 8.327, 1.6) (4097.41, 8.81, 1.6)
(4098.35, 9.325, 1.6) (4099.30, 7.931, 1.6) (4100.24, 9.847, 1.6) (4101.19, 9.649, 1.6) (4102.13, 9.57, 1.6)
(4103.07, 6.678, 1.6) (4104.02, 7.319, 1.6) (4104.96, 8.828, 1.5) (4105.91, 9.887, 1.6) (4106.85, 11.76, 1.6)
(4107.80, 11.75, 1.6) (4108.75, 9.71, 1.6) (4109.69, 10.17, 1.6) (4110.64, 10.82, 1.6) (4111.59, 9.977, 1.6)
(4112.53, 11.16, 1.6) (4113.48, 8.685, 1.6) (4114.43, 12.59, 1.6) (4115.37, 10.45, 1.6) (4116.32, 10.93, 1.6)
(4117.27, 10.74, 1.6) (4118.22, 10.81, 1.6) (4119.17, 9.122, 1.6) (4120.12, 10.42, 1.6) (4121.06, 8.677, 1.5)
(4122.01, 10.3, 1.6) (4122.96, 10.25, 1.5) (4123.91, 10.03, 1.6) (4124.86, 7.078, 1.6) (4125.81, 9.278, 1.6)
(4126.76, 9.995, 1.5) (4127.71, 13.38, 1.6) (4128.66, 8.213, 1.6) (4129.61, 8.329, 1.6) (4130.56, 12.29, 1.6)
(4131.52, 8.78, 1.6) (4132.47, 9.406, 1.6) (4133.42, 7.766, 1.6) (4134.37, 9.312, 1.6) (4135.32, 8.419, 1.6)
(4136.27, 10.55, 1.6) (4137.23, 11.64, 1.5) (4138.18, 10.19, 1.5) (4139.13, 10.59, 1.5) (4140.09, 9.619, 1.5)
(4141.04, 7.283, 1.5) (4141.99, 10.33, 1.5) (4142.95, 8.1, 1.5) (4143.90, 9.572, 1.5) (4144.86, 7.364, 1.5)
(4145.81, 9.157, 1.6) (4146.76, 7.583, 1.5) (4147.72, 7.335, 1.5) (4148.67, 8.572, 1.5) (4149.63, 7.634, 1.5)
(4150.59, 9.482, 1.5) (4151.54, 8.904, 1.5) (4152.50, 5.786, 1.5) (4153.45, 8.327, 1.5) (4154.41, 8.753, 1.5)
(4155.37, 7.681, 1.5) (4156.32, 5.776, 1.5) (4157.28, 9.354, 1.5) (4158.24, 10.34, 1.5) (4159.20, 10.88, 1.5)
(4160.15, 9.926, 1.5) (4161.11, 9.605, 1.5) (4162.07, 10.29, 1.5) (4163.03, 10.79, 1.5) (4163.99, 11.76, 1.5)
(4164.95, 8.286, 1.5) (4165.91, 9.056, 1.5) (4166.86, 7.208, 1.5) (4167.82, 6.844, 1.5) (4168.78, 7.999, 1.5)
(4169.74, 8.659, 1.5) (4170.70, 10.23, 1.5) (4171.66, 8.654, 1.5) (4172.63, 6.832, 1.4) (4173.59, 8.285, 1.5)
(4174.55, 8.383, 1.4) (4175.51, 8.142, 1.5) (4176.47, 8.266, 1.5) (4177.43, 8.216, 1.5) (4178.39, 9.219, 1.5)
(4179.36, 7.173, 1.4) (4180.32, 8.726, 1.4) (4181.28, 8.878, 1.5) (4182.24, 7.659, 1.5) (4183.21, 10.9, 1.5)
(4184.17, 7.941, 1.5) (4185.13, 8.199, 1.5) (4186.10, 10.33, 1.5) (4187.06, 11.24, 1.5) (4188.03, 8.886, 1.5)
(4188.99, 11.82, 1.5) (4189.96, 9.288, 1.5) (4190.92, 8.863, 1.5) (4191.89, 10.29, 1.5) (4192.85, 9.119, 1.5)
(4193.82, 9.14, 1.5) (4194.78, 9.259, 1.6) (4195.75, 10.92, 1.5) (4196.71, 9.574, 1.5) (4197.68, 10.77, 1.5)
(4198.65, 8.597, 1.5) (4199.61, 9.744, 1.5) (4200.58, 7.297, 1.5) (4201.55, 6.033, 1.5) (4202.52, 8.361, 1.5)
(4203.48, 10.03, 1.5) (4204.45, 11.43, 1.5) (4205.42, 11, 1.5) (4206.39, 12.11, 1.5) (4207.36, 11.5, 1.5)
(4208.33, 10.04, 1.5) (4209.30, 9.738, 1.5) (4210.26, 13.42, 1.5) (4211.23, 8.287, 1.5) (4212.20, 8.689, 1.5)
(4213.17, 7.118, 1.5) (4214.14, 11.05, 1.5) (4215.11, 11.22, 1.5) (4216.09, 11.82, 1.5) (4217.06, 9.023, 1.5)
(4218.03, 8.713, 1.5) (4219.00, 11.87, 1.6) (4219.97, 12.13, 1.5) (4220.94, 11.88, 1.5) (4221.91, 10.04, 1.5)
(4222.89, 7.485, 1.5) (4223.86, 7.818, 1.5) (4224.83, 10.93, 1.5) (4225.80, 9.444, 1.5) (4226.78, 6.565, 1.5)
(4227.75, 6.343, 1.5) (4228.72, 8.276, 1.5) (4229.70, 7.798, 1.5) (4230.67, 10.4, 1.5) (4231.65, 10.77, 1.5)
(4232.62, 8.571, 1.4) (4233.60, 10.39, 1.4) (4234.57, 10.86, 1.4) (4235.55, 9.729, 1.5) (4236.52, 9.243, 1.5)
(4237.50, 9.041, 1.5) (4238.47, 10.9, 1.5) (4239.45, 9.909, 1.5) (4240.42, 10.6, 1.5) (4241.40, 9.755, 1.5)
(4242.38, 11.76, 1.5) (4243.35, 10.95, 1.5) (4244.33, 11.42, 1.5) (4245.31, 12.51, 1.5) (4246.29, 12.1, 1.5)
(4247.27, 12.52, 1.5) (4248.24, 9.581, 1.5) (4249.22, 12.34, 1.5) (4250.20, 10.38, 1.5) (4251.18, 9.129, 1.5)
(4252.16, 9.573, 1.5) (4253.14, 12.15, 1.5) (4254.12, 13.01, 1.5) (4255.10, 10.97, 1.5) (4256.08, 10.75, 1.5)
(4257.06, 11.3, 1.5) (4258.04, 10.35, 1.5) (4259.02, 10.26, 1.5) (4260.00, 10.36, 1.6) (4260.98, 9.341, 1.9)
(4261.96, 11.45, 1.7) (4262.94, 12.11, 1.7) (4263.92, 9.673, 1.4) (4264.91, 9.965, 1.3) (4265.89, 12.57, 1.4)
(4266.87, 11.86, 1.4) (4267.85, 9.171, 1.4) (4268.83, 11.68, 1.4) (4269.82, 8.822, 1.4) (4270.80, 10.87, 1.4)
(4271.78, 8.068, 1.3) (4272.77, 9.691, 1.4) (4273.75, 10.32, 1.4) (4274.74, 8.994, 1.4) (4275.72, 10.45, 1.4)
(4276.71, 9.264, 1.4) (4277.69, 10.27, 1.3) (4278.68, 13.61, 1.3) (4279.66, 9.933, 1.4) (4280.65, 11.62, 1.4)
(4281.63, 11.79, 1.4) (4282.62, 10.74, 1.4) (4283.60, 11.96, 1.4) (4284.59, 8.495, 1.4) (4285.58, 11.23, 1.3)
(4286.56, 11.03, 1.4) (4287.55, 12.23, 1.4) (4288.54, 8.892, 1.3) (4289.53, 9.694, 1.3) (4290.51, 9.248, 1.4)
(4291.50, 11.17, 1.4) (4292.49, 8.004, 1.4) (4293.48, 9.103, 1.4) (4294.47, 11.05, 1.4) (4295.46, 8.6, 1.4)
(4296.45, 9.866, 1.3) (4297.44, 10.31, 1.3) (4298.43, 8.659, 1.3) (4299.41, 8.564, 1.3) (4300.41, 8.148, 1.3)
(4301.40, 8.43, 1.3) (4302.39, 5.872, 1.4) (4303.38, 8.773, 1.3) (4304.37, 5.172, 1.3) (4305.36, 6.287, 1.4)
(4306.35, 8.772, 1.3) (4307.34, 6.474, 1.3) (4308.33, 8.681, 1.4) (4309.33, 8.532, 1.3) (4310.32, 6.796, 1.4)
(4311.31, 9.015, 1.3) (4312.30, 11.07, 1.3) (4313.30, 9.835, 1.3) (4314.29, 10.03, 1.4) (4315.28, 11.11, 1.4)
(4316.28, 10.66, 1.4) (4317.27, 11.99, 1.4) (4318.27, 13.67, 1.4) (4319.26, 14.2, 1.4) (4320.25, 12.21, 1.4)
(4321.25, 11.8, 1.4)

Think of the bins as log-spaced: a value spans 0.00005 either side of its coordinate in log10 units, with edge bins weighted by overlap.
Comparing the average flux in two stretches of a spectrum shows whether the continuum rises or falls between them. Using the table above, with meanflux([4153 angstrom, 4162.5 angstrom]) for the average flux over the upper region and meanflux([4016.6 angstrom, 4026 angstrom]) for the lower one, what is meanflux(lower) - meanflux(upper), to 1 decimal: 1.2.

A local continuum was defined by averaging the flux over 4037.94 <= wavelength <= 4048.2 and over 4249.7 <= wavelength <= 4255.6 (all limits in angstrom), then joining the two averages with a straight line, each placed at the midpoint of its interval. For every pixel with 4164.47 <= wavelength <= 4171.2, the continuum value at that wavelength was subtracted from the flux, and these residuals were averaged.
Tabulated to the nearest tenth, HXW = -2.1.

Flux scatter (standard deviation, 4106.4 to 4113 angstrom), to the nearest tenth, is 0.8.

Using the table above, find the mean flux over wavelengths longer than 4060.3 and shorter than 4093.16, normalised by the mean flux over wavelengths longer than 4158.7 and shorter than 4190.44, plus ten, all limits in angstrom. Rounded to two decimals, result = 11.08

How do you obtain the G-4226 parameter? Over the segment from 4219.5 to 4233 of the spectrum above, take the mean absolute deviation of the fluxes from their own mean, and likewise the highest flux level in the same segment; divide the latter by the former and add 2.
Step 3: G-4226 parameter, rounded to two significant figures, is 9.5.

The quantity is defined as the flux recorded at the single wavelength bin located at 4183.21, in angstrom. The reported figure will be 10.9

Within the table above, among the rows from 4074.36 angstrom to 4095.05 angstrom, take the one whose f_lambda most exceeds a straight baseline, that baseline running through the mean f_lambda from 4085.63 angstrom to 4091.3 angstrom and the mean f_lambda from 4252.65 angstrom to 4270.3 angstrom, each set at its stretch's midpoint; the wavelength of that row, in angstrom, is 4093.64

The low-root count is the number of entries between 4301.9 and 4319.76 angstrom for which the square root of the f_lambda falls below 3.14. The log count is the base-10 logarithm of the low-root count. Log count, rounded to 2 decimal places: 1.04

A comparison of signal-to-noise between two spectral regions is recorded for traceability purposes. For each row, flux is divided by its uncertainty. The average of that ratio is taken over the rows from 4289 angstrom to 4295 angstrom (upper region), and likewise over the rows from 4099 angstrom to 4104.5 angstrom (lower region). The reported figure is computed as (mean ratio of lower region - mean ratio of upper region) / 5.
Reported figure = -0.34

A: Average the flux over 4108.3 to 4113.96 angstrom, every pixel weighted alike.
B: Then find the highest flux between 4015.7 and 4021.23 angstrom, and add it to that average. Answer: 22.5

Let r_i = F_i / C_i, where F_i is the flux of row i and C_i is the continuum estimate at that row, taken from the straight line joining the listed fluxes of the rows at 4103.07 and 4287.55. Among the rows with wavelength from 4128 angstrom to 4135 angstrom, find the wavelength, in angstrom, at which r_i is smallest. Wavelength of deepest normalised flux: 4133.42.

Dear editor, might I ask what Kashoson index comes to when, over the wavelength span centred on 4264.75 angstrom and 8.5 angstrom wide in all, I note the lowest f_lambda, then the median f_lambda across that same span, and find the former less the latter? -2.28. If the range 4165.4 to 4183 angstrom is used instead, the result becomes -1.44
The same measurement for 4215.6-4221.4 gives -3.13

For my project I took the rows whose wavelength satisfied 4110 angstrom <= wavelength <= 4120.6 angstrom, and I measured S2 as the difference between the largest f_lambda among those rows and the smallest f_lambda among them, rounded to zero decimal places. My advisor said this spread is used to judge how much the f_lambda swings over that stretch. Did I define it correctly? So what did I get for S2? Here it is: 4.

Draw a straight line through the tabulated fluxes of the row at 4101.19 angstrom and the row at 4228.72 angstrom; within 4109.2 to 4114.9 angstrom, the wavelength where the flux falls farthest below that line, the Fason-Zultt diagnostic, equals 4113.48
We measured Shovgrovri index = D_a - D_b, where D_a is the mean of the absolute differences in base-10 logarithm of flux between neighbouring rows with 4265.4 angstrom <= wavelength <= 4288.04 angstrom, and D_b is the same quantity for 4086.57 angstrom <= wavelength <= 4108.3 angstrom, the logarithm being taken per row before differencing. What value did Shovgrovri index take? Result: 0.016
